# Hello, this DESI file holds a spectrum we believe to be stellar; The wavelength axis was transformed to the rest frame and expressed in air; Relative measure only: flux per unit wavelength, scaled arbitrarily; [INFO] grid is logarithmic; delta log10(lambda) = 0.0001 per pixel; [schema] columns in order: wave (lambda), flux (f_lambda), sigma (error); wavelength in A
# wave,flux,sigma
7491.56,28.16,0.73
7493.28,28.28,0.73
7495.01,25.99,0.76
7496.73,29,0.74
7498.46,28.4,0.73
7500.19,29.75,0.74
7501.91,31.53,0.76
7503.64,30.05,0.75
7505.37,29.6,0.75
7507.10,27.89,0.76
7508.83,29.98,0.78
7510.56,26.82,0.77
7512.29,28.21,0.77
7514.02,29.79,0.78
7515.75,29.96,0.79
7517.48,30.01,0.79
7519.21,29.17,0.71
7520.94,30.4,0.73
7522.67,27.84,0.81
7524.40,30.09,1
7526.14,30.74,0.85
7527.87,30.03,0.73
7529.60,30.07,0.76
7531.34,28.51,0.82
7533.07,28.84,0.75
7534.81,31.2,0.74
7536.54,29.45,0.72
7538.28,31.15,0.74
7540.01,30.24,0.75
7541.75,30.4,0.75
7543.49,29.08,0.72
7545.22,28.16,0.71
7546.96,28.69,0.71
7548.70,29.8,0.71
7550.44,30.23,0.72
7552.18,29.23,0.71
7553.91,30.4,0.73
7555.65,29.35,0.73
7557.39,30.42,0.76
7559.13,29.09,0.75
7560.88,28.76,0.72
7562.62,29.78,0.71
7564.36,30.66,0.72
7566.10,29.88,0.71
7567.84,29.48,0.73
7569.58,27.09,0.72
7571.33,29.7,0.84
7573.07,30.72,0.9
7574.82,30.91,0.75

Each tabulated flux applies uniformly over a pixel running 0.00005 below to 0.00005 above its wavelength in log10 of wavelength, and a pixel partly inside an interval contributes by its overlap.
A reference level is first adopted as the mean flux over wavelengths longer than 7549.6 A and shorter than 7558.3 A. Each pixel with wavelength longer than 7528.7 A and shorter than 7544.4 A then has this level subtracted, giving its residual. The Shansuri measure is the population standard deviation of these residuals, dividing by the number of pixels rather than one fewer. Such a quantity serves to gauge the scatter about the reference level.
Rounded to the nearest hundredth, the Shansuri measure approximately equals 0.92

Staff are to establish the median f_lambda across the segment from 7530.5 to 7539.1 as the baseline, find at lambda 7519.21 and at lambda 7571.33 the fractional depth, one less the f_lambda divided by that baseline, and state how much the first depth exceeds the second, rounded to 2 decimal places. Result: 0.02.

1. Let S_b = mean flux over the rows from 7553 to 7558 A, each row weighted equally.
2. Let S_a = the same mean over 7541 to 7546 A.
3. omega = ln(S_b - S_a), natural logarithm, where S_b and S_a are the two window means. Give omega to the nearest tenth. -0.2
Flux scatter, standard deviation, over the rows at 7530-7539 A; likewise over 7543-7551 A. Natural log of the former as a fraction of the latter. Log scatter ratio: 0.42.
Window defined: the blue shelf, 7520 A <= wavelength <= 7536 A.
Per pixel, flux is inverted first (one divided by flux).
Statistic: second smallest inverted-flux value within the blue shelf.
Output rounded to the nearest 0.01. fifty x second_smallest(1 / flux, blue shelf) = 1.63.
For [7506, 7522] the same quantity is 1.67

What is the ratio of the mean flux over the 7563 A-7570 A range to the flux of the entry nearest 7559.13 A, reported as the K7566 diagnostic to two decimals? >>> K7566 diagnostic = 1.01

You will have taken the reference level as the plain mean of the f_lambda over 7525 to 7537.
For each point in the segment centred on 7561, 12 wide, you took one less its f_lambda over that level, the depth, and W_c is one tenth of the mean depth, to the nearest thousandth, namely 0.000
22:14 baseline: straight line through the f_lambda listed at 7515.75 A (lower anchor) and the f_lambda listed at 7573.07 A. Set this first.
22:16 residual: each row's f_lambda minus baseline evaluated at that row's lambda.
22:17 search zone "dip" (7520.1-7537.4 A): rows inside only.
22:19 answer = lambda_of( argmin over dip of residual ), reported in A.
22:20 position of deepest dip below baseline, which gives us 7522.67 A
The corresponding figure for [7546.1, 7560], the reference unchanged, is 7546.96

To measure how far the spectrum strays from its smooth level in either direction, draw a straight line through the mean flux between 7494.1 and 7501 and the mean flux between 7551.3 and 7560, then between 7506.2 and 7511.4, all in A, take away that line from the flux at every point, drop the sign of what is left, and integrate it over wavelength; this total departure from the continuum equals 6.6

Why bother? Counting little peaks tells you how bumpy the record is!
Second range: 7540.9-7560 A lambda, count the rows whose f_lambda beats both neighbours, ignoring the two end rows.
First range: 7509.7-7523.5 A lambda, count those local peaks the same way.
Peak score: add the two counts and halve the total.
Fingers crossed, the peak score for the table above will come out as 2.50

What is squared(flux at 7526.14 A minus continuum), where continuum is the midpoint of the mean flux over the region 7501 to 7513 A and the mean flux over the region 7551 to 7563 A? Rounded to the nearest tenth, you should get 1.9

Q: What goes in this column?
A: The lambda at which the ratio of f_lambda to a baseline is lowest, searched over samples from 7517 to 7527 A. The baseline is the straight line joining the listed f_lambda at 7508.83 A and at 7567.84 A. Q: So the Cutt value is 7522.67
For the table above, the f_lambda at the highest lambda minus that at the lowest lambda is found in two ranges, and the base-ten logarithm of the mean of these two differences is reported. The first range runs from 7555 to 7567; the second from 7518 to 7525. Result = -0.1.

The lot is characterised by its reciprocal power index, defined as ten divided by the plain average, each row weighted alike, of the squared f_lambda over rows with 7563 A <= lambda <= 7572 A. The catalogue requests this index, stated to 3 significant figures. 0.0116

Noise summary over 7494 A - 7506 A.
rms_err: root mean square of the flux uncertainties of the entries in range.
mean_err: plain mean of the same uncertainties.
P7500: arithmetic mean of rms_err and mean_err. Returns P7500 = 0.75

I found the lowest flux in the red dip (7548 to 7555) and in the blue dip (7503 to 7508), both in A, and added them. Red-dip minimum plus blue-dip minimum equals 57.1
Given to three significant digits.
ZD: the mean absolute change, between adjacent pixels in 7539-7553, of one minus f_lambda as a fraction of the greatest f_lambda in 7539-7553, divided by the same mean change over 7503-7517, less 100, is -99.5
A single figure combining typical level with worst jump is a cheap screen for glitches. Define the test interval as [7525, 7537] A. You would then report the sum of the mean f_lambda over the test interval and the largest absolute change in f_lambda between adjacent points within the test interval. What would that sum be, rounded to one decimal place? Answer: 32.2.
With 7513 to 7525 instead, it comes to 32.2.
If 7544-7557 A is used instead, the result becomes 30.6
